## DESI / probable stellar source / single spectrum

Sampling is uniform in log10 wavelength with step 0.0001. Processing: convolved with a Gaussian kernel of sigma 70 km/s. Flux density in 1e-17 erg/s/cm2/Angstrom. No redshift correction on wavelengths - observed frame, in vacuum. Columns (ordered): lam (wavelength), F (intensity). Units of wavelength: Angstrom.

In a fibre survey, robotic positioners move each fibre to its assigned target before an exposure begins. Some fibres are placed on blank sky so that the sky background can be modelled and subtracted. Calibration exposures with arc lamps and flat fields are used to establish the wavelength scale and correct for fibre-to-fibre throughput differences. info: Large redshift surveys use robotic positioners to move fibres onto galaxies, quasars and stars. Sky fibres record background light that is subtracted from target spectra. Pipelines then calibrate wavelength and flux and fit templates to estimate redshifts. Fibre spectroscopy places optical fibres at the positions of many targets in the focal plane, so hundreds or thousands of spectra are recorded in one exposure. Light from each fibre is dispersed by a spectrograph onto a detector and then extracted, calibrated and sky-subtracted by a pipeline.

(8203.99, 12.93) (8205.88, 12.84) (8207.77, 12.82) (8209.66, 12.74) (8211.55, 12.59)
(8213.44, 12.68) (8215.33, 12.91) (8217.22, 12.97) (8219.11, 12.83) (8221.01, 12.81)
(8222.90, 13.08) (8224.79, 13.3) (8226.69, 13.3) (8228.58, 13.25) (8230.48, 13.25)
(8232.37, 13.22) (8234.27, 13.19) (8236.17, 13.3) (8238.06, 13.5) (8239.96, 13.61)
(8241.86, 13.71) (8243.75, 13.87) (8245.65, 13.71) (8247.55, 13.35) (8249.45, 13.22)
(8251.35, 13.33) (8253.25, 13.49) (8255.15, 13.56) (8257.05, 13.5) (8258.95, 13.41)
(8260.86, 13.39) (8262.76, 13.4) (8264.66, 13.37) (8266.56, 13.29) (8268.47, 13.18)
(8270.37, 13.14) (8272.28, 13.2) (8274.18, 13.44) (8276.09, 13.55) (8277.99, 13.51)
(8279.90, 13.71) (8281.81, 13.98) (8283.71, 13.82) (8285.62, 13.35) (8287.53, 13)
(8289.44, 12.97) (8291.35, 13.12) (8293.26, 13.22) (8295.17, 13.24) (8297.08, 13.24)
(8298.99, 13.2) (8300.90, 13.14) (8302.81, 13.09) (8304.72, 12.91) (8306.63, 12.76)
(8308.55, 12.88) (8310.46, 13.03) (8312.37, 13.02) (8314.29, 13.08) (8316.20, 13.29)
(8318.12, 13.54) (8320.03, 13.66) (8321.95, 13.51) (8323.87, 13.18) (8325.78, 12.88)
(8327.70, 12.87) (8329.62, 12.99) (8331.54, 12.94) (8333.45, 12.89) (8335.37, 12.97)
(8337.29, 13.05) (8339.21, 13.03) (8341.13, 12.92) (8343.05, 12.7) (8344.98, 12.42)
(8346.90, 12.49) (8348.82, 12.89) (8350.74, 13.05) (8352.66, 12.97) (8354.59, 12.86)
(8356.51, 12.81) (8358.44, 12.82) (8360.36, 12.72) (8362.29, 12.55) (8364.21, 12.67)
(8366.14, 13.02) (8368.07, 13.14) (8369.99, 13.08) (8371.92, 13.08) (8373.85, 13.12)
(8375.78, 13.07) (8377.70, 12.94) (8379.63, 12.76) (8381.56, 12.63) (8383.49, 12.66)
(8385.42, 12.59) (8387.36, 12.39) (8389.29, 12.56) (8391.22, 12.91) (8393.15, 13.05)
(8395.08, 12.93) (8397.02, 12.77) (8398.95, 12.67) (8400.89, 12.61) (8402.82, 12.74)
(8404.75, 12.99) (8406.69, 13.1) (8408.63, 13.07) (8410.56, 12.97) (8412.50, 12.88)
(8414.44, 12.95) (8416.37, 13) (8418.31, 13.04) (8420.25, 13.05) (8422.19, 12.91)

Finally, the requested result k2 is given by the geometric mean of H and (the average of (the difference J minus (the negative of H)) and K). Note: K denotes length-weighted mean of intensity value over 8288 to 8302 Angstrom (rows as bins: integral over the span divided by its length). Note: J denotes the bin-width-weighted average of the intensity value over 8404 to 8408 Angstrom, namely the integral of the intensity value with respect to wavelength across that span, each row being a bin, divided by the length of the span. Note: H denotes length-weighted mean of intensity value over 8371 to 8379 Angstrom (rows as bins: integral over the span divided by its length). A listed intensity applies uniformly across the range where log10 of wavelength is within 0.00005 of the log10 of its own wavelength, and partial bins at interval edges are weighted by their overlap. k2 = 16.00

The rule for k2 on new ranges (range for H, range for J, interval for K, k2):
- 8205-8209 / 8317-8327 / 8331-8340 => 15.84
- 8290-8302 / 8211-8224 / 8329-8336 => 16.04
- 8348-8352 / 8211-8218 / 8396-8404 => 15.81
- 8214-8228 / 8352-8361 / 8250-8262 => 16.00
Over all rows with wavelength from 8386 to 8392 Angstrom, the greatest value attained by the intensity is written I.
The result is 12.91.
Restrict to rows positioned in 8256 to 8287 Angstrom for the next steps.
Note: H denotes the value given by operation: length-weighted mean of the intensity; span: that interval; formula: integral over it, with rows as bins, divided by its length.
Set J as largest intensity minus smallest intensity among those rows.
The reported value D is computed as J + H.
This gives 14.3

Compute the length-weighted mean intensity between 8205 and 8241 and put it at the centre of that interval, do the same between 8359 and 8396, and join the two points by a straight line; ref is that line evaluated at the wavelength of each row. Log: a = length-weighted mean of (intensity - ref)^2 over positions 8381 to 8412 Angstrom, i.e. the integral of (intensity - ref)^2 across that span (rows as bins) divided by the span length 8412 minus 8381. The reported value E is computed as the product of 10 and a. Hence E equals 0.5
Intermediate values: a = 0.05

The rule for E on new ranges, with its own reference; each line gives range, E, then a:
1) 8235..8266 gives 2.3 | 0.23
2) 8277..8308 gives 1.9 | 0.19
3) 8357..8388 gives 0.5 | 0.05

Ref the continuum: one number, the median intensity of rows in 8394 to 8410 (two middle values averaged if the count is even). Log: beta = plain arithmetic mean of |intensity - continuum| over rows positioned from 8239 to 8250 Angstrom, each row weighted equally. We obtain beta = 0.73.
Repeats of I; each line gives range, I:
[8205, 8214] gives 12.84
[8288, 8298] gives 13.24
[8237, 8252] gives 13.87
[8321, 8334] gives 13.51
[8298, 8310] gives 13.2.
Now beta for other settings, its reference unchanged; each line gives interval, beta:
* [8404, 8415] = 0.14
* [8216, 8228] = 0.22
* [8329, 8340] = 0.13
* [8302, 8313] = 0.13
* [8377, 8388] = 0.22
